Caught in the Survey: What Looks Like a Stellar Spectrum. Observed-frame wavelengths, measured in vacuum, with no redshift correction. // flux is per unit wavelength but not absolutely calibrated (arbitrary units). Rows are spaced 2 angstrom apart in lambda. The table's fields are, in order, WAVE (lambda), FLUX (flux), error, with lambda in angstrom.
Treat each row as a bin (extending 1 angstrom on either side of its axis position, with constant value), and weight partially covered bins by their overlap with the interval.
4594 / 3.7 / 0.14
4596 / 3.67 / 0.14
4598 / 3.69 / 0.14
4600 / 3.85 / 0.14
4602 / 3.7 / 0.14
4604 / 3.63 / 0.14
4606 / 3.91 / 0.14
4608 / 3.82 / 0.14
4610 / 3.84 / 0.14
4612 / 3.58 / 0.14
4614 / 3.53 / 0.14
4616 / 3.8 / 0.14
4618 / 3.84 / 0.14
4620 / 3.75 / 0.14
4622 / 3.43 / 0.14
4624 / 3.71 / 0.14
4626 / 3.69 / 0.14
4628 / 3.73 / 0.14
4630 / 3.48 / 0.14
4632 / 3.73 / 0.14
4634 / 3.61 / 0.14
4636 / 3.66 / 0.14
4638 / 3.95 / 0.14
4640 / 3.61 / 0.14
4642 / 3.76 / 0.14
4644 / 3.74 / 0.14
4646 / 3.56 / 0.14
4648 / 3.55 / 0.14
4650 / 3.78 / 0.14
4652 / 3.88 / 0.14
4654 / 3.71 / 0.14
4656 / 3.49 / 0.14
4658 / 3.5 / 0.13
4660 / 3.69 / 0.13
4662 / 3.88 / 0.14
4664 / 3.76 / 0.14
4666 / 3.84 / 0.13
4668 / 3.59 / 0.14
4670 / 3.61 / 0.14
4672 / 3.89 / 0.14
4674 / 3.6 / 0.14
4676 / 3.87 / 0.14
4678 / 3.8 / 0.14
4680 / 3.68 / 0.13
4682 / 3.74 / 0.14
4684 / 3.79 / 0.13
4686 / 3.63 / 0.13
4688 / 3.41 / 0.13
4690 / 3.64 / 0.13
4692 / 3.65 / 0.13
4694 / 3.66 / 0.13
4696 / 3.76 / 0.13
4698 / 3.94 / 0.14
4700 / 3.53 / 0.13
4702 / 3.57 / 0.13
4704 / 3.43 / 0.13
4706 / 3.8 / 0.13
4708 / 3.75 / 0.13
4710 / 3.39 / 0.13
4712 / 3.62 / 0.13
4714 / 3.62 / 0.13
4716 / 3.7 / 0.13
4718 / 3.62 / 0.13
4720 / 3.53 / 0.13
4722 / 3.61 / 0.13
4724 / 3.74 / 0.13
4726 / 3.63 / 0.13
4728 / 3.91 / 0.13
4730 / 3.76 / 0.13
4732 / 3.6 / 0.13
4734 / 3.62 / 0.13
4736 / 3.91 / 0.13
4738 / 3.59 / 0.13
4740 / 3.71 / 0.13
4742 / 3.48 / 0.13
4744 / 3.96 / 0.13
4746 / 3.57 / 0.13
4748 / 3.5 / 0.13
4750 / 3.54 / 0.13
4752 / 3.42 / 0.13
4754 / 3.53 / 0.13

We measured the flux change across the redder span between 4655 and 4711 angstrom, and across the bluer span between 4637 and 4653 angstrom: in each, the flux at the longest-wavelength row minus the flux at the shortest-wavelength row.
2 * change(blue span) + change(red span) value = -0.2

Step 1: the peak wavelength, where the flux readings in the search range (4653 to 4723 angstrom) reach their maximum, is 4698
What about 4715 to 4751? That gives 4744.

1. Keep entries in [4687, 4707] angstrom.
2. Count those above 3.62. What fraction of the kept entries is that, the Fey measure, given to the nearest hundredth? 0.60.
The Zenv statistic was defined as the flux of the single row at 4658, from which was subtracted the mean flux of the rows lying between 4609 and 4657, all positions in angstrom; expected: -0.184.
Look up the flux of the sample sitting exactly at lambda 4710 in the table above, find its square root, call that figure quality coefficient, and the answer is 1.84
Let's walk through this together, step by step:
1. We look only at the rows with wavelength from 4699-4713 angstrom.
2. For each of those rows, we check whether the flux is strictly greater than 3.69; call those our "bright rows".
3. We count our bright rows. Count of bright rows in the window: 2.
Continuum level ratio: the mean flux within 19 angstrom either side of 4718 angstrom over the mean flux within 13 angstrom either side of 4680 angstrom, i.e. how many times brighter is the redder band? 0.99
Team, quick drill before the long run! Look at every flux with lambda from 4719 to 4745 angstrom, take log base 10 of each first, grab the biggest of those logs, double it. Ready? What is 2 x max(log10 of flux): 1.20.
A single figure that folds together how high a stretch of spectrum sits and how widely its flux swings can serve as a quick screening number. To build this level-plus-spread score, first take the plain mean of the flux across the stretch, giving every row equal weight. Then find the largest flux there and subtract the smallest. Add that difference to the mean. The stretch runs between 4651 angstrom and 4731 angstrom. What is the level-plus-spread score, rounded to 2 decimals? 4.23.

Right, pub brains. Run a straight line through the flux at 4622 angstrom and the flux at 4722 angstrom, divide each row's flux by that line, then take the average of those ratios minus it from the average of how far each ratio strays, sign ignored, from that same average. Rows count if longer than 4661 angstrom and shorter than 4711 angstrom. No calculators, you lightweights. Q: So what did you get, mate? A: -1.00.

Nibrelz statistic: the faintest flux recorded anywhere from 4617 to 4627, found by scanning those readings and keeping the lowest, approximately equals 3.43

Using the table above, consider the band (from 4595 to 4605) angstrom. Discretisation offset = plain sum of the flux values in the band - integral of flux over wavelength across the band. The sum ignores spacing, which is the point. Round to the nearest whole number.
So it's -19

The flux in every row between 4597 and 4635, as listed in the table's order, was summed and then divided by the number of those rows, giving 3.701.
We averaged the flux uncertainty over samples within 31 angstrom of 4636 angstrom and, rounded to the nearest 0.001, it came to 0.139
